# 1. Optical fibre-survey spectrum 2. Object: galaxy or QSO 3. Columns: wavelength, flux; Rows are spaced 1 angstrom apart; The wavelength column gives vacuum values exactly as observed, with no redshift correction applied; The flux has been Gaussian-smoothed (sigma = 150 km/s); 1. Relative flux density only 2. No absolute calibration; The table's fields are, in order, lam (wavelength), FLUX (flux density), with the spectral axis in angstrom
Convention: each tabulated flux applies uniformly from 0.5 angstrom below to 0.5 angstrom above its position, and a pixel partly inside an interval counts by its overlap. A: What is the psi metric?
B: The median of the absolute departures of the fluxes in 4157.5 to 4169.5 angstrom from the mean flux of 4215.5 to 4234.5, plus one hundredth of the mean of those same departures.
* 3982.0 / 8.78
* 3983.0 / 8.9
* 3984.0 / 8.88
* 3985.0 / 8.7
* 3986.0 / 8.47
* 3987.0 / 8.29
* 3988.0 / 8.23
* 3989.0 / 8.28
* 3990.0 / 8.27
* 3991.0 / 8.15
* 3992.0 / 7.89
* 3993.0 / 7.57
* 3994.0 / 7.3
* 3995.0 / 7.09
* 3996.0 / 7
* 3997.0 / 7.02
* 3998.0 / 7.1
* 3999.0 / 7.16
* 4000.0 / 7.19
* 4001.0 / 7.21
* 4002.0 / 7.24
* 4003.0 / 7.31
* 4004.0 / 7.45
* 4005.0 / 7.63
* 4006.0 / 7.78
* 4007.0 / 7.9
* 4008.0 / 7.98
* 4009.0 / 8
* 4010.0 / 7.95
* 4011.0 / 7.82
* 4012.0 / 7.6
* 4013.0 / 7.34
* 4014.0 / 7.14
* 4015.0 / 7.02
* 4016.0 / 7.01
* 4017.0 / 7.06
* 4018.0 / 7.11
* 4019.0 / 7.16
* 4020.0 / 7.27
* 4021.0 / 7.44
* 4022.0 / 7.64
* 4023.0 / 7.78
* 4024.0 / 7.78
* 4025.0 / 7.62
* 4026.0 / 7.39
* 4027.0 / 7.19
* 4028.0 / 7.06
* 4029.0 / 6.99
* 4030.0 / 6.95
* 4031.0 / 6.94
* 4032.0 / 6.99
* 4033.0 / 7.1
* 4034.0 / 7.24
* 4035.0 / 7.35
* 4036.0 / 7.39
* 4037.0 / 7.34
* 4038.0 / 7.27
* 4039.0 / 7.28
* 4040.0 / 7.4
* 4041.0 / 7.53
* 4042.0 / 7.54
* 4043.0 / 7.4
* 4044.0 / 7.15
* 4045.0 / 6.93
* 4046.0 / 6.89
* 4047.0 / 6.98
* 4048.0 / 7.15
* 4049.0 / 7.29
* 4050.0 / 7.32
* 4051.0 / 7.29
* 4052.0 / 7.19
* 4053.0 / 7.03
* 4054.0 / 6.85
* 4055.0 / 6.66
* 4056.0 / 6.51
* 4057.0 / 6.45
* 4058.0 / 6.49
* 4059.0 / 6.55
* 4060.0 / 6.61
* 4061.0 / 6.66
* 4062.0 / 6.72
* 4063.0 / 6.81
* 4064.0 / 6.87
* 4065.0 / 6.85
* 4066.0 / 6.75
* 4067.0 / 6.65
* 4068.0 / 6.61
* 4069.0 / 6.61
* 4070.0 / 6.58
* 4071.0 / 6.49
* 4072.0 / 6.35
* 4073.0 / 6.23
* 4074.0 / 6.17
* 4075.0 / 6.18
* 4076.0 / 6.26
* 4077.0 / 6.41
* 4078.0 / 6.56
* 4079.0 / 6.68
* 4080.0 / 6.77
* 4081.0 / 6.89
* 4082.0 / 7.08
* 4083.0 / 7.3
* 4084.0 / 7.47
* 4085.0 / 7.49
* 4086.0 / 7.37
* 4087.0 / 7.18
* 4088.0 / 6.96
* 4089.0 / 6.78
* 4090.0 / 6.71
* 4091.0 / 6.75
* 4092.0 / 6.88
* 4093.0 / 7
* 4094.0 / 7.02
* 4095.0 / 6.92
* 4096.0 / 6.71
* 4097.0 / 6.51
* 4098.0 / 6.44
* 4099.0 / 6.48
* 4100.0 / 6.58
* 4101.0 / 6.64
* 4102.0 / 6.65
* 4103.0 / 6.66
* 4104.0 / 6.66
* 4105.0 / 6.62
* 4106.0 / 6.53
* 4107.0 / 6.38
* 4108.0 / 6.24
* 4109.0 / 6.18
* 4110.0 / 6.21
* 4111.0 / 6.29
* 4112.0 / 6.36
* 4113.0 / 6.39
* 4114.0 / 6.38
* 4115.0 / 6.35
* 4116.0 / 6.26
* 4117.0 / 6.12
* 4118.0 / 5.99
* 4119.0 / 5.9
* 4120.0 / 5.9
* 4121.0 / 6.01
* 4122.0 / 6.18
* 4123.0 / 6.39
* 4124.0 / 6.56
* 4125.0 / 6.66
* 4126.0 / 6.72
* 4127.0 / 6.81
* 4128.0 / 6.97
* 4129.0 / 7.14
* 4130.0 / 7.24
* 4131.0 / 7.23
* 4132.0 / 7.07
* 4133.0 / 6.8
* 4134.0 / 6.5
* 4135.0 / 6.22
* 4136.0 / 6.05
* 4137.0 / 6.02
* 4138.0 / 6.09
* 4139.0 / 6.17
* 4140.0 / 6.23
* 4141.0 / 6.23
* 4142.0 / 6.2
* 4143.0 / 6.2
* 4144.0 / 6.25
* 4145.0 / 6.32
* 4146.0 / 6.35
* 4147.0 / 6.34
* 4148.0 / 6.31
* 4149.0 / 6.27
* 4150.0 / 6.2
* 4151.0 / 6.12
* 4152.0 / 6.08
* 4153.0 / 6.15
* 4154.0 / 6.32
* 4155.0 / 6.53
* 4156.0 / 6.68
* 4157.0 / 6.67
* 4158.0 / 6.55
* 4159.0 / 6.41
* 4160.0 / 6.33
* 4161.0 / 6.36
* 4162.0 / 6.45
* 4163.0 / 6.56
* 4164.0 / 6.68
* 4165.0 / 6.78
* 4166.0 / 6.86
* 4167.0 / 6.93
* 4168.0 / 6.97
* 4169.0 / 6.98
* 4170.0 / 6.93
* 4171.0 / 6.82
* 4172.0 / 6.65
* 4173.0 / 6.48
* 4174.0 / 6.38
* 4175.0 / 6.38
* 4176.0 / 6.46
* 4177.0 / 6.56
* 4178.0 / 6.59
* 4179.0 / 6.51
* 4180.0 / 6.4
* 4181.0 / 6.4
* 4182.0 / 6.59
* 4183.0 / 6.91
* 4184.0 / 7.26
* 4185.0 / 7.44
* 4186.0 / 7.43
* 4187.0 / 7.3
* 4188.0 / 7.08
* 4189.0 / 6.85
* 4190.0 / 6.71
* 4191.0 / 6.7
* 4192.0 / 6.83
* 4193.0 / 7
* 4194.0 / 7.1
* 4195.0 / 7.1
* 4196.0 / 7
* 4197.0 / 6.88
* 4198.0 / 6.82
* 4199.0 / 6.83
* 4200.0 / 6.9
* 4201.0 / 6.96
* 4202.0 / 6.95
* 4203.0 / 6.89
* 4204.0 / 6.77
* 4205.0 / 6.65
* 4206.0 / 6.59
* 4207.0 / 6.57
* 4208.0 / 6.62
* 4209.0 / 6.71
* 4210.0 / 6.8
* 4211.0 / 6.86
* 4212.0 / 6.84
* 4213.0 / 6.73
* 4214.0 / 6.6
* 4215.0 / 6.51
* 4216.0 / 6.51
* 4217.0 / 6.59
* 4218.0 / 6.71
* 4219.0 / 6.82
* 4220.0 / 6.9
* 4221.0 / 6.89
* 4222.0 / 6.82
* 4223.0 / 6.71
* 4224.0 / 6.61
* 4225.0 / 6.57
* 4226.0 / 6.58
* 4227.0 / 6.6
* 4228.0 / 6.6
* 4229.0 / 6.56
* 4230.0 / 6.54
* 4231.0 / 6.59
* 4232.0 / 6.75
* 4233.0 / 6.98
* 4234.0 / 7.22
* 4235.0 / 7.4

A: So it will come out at 0.24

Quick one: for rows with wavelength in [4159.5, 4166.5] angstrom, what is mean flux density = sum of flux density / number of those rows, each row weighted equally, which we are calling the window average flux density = 6.57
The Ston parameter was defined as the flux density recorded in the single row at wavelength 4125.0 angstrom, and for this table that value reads 6.66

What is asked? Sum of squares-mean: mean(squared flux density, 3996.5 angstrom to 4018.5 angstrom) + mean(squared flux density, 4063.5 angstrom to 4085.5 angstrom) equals 100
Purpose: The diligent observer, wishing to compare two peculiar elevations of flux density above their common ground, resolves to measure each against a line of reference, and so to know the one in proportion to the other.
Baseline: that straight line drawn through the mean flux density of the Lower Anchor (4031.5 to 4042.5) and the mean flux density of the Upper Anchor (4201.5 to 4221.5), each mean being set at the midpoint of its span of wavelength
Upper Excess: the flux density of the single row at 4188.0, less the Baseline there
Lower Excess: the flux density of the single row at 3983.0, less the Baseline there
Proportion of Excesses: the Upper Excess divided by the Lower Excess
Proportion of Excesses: 0.2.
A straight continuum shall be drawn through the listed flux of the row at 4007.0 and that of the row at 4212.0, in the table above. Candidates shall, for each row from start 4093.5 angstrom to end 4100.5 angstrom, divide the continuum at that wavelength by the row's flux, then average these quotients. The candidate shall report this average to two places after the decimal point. 1.12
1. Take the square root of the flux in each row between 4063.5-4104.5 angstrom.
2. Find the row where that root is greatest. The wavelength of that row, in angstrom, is 4085.0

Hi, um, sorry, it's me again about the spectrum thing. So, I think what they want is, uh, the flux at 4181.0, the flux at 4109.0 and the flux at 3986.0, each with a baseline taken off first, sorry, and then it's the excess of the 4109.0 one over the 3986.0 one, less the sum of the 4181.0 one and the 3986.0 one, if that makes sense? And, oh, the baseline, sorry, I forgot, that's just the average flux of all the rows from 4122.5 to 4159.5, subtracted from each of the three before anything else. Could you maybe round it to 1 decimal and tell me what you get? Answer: -4.2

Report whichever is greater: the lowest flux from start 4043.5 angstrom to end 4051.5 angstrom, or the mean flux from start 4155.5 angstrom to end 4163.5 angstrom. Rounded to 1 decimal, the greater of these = 6.9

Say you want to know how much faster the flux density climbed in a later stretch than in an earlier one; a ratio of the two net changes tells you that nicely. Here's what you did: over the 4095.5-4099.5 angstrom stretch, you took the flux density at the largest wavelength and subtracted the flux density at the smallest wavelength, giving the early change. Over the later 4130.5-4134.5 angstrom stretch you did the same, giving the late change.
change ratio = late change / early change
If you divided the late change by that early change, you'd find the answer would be 3.2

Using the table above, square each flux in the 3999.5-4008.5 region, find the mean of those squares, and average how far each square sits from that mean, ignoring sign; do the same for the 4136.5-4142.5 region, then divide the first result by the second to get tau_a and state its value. 4.9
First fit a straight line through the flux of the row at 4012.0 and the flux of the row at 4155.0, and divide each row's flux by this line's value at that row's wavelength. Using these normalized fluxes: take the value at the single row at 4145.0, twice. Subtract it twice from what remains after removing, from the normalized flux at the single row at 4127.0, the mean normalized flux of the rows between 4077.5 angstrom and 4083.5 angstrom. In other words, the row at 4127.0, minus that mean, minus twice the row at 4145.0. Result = -1.87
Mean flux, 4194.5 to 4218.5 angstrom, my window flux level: 6.77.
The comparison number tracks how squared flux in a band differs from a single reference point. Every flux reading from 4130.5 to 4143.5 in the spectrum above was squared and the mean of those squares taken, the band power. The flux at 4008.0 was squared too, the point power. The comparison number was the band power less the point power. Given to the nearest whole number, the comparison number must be -23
